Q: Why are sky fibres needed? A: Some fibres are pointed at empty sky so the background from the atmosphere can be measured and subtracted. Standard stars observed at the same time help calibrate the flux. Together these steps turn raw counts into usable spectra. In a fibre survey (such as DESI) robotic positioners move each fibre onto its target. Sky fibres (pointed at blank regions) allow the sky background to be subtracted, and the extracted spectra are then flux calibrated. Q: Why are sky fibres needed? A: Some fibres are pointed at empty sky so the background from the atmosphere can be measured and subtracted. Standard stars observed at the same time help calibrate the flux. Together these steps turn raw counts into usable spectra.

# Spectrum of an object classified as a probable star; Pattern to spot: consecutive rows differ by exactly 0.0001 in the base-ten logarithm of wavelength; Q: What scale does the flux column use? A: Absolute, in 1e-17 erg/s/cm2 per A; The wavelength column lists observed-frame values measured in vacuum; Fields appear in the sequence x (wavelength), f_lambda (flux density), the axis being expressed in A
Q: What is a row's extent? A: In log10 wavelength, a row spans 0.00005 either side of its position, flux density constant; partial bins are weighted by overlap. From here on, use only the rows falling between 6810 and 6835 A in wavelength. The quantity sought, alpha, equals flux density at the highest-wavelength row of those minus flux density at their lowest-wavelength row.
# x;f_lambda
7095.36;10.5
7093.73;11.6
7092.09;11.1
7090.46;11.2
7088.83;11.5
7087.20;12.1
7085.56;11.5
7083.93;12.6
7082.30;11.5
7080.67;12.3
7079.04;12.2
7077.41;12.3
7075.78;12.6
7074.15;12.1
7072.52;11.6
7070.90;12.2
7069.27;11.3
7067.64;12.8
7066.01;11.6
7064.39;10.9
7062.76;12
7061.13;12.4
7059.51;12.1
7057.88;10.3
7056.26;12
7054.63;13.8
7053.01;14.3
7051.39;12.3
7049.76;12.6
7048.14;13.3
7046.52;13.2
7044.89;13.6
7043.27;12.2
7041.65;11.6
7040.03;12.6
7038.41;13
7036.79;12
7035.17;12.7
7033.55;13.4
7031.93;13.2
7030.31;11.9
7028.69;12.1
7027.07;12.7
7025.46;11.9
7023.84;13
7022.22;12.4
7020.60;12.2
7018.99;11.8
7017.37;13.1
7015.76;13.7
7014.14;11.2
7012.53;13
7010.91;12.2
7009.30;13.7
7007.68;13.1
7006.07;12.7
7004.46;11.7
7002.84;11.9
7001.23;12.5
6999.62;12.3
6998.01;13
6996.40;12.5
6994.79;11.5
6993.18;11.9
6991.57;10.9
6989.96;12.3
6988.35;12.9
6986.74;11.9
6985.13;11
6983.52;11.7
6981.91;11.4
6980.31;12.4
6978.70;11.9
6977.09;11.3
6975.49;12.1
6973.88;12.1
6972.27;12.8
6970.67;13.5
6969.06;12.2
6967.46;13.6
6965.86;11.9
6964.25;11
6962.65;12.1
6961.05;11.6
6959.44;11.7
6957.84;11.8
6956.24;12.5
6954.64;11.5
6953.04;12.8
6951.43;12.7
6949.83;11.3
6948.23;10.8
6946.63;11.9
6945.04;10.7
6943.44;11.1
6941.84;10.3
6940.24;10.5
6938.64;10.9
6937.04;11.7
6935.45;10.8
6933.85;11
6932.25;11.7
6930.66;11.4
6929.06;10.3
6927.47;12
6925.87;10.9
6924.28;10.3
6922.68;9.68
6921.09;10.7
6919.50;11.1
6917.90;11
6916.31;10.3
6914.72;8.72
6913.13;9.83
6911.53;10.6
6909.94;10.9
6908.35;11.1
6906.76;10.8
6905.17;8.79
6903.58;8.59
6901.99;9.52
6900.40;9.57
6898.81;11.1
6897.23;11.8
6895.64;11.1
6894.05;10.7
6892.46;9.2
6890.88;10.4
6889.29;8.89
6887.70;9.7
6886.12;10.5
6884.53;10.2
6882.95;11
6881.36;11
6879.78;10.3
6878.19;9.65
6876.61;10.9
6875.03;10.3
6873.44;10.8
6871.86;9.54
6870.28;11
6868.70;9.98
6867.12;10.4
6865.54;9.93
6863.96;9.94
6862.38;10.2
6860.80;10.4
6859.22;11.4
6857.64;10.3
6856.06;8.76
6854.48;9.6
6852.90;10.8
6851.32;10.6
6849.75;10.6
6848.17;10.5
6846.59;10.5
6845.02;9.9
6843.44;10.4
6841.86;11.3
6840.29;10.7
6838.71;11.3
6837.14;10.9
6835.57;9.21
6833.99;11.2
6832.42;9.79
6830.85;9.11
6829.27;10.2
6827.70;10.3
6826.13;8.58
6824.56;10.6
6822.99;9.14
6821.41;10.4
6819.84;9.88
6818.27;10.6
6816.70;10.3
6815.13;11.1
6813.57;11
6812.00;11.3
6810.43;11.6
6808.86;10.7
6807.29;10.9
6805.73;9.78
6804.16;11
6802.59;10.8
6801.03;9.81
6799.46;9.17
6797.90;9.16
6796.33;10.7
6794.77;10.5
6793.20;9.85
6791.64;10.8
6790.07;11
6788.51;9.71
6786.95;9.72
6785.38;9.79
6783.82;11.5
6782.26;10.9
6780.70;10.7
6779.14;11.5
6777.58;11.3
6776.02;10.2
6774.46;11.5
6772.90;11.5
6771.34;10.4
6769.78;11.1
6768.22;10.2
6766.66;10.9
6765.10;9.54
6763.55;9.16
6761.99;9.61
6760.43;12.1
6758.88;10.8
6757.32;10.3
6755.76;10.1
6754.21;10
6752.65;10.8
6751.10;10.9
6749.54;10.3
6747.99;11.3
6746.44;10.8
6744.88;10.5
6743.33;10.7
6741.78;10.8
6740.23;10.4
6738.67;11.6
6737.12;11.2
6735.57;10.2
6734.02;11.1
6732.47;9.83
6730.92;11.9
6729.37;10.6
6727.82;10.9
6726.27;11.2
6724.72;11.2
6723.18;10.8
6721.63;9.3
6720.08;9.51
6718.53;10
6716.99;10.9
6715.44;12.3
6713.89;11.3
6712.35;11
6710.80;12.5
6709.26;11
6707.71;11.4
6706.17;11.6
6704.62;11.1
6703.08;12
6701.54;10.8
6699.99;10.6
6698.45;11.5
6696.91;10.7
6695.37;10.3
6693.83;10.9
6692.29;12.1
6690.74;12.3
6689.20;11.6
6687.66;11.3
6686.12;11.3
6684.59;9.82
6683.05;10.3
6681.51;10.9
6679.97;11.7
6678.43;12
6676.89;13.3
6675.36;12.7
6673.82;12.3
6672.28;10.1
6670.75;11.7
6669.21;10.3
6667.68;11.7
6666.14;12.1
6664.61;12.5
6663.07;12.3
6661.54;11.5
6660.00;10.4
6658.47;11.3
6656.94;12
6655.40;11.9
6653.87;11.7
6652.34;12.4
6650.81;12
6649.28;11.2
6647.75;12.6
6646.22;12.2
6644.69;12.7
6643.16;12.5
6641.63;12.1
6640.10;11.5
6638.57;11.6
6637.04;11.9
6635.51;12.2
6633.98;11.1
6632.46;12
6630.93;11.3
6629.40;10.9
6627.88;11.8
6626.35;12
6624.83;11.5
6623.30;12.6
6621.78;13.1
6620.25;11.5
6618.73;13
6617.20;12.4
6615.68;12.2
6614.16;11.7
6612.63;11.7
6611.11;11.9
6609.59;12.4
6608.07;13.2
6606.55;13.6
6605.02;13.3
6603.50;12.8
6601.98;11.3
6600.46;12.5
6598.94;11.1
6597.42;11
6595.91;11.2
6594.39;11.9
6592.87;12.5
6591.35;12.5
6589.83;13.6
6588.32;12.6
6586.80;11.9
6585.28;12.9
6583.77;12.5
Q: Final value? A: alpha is -0.4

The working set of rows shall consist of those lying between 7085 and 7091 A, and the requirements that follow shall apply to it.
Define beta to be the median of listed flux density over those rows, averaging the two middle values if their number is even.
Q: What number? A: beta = 11.5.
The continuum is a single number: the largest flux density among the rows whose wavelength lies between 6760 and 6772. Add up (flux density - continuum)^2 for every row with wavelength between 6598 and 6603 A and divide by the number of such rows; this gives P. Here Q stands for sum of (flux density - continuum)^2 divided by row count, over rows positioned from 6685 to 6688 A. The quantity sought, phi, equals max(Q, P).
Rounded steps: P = 1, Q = 0.6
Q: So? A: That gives 0.6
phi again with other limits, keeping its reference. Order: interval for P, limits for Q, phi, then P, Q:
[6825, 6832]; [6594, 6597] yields 7.0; 7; 0.4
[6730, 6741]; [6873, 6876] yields 2.5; 2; 2.5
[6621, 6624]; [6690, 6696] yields 1.2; 1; 1.2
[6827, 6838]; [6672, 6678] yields 4.5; 5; 1.5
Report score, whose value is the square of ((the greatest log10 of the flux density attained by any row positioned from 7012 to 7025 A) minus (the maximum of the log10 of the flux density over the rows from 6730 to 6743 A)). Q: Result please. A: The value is 0.004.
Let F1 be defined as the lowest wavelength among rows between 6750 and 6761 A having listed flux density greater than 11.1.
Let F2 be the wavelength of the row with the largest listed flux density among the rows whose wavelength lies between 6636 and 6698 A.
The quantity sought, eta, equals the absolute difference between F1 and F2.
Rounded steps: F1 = 6760.43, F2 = 6676.89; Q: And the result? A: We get 83.5 A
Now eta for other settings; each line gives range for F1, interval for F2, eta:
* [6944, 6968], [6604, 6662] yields 340.1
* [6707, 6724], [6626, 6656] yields 63.0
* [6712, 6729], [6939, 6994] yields 253.6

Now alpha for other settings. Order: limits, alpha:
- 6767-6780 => 1.3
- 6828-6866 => -0.3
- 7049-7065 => -1.7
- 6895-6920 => 0.0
